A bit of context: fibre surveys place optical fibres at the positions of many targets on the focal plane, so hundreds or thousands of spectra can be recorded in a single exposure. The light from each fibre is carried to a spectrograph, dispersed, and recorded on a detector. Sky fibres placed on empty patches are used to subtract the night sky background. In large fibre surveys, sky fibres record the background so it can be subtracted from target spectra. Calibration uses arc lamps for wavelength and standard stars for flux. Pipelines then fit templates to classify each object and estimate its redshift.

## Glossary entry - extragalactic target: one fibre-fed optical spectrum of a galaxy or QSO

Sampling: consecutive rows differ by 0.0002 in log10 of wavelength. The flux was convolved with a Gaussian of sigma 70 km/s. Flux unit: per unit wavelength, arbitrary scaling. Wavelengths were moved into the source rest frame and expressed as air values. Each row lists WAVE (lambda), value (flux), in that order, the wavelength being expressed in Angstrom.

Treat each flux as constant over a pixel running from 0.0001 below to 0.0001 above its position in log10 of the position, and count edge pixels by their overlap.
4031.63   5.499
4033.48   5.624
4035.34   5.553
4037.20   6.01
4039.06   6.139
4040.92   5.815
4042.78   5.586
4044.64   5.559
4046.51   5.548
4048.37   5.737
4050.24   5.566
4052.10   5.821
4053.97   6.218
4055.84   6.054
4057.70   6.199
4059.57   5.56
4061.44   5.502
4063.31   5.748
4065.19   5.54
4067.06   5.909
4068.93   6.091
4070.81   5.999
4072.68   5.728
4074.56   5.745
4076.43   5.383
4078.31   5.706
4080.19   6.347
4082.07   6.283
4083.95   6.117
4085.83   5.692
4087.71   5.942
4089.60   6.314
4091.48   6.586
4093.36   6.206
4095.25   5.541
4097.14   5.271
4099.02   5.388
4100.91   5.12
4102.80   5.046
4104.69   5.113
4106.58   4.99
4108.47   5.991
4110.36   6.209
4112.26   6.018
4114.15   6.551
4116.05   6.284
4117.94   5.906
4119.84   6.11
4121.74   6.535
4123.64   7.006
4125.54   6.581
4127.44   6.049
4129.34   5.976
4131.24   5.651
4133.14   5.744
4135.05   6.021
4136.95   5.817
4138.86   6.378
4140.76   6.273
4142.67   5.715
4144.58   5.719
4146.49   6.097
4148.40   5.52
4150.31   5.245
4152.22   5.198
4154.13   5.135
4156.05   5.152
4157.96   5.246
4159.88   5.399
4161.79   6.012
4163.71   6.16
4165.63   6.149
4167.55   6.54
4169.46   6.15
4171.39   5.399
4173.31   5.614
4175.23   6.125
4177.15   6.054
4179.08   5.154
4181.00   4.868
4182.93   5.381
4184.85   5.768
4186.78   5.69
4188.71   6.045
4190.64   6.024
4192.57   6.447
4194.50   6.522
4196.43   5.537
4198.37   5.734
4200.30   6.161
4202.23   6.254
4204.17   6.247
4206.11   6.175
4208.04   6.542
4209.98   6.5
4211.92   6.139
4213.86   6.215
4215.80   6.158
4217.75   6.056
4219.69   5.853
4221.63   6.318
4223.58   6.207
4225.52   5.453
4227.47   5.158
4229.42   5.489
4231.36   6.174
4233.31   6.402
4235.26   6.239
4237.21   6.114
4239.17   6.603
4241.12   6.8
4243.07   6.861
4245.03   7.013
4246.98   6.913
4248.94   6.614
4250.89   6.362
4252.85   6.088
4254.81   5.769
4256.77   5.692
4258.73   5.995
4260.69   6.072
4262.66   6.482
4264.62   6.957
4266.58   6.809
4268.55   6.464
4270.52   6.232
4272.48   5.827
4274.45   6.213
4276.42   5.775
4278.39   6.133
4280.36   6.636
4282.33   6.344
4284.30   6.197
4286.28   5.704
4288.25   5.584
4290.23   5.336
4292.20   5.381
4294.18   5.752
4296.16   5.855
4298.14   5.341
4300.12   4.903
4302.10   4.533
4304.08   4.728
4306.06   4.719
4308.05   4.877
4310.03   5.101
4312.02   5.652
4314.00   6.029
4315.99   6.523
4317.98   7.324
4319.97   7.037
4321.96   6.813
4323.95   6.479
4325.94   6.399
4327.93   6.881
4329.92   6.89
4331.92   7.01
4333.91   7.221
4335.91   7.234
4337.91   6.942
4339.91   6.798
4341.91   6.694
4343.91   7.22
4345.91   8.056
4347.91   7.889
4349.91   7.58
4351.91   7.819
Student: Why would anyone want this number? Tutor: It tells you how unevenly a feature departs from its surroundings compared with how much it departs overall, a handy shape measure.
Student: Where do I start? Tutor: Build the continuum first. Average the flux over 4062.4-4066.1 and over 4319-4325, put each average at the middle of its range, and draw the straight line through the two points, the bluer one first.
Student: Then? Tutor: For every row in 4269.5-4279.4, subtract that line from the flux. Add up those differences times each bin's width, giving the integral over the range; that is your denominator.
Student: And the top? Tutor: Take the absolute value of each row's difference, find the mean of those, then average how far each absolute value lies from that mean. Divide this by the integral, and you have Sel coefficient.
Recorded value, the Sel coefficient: -0.04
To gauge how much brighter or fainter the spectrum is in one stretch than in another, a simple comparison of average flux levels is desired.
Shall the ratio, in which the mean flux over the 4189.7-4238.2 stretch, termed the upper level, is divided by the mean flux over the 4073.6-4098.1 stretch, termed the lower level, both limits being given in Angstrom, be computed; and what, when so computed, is 1.03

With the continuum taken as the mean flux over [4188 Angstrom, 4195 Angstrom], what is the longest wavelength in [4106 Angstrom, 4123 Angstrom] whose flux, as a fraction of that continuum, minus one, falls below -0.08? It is 4106.58 Angstrom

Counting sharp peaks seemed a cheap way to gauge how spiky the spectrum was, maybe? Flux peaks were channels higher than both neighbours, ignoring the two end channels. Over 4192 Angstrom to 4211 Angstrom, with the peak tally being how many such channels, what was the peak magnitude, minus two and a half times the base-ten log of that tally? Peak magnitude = -1.2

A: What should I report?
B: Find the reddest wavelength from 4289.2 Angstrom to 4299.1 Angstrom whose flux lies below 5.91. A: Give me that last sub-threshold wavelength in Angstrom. 4298.14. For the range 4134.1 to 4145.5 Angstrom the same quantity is 4144.58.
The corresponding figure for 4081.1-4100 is 4099.02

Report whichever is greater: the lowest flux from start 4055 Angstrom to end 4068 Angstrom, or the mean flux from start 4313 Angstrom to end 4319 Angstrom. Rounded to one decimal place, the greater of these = 6.6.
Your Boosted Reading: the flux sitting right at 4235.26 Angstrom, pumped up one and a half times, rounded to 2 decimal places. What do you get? 9.36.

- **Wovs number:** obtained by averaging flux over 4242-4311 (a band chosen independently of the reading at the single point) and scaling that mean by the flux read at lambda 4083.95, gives 36.2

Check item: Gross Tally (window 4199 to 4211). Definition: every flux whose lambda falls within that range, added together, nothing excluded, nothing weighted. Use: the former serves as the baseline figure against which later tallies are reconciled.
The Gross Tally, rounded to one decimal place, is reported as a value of 37.9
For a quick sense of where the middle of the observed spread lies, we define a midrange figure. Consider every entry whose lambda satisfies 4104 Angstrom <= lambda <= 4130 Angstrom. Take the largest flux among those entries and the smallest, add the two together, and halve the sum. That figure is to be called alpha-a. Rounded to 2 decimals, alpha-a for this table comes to 6.00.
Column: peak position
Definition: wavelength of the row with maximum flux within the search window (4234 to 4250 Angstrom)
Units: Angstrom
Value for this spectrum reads 4245.03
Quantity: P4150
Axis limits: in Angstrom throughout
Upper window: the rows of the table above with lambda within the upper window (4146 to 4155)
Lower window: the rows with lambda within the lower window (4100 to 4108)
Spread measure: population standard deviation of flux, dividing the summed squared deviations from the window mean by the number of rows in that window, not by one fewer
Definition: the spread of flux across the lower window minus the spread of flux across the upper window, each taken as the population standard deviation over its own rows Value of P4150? -0.30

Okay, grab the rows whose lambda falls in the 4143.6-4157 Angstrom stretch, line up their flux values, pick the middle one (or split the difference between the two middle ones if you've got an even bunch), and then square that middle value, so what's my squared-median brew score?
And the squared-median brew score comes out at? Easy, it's 28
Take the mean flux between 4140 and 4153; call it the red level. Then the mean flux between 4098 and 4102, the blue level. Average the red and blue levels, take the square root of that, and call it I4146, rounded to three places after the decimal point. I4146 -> 2.338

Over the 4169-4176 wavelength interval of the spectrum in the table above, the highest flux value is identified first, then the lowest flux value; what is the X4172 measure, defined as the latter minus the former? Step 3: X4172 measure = -0.75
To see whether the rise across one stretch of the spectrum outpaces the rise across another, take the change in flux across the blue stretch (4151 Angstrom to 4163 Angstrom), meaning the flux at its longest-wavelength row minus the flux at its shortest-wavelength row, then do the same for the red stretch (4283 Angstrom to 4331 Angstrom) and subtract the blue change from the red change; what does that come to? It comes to -0.1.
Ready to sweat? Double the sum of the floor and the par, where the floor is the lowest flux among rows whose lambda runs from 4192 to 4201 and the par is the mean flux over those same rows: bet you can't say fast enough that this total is 23.2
